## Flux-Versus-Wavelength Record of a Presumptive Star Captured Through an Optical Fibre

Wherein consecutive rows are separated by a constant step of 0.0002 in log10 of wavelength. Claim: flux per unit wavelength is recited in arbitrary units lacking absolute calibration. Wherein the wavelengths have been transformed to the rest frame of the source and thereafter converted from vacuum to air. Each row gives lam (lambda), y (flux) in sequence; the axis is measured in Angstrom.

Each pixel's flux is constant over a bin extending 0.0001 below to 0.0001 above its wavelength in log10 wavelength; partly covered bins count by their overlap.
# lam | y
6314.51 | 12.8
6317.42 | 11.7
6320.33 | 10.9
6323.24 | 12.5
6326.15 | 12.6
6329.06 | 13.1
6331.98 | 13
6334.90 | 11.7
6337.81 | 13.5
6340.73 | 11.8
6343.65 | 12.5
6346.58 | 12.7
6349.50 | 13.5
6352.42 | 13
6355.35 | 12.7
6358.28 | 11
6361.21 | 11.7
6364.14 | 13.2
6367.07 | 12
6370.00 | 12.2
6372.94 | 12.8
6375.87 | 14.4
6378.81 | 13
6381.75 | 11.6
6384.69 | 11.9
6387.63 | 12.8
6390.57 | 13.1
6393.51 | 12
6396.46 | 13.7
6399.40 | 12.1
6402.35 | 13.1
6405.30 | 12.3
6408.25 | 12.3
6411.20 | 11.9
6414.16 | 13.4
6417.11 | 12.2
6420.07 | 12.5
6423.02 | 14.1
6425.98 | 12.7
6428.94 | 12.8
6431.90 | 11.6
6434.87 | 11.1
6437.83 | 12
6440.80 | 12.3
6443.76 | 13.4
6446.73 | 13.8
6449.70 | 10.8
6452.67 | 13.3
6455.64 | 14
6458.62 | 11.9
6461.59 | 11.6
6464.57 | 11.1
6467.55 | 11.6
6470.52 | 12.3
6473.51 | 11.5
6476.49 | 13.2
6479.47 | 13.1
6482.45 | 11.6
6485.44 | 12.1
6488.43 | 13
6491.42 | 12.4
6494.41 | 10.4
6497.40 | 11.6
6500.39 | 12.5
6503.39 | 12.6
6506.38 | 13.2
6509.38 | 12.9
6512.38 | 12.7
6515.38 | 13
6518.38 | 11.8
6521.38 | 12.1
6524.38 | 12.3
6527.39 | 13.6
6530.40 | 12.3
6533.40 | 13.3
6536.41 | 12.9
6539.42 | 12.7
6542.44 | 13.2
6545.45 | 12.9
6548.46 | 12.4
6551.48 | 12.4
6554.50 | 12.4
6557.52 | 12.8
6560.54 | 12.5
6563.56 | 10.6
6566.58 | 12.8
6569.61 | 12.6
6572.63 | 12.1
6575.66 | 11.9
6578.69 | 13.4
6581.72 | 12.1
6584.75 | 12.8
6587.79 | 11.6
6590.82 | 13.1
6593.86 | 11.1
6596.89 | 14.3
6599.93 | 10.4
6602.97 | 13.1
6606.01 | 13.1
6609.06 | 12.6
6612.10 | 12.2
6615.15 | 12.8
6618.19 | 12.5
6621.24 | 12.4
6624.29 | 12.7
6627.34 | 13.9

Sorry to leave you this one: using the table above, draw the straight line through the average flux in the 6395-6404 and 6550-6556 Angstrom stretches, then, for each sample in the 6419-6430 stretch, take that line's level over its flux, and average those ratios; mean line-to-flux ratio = 0.99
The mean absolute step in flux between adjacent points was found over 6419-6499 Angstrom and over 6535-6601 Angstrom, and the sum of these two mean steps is 2.11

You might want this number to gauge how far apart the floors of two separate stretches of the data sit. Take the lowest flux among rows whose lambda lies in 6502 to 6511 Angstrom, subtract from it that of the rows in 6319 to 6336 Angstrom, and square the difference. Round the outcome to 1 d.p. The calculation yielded 2.9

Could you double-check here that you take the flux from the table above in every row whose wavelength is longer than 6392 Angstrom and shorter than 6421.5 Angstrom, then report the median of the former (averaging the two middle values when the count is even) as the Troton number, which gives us 12.3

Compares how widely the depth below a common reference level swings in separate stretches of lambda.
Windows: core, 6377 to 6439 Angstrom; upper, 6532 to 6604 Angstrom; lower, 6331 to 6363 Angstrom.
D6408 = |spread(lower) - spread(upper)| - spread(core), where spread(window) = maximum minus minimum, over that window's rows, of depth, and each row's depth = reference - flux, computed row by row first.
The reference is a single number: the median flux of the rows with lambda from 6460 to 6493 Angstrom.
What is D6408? -1.60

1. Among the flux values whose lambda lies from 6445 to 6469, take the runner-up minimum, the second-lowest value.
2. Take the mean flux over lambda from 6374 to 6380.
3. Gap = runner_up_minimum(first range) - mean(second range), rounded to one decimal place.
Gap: -2.6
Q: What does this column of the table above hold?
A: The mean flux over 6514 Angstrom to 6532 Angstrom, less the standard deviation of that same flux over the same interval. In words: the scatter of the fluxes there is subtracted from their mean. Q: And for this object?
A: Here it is 11.9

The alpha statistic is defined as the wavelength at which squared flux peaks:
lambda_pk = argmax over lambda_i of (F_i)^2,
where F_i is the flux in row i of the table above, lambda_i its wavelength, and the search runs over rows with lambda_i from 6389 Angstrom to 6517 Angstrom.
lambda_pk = 6423.02 Angstrom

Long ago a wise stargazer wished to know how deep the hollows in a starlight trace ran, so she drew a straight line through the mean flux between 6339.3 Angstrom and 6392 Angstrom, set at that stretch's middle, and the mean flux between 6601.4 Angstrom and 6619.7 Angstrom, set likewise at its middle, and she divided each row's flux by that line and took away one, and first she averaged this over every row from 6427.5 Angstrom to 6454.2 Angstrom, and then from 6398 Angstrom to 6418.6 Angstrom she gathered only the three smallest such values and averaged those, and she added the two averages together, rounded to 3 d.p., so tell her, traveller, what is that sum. -0.061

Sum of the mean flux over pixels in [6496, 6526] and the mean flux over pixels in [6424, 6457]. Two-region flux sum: 25.0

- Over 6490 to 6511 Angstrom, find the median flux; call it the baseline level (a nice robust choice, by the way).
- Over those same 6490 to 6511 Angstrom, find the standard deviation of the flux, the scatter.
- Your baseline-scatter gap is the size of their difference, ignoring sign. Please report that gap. 11.6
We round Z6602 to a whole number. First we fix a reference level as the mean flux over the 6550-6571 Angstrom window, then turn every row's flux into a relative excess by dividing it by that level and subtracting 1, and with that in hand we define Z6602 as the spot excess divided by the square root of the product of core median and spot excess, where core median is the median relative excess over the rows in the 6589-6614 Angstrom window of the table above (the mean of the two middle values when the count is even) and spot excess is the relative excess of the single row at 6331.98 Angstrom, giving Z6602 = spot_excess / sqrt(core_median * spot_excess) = 1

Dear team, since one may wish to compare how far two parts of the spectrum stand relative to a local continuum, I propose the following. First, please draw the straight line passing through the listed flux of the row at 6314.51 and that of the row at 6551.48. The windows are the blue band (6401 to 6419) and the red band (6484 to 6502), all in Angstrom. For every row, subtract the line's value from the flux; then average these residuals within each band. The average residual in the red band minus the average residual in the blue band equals -0.4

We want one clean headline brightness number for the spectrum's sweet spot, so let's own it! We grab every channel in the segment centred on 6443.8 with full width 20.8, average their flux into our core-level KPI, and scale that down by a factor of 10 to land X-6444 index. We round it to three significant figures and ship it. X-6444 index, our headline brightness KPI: 1.24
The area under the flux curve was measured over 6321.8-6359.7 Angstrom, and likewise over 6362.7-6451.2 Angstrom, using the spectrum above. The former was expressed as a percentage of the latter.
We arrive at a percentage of 43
